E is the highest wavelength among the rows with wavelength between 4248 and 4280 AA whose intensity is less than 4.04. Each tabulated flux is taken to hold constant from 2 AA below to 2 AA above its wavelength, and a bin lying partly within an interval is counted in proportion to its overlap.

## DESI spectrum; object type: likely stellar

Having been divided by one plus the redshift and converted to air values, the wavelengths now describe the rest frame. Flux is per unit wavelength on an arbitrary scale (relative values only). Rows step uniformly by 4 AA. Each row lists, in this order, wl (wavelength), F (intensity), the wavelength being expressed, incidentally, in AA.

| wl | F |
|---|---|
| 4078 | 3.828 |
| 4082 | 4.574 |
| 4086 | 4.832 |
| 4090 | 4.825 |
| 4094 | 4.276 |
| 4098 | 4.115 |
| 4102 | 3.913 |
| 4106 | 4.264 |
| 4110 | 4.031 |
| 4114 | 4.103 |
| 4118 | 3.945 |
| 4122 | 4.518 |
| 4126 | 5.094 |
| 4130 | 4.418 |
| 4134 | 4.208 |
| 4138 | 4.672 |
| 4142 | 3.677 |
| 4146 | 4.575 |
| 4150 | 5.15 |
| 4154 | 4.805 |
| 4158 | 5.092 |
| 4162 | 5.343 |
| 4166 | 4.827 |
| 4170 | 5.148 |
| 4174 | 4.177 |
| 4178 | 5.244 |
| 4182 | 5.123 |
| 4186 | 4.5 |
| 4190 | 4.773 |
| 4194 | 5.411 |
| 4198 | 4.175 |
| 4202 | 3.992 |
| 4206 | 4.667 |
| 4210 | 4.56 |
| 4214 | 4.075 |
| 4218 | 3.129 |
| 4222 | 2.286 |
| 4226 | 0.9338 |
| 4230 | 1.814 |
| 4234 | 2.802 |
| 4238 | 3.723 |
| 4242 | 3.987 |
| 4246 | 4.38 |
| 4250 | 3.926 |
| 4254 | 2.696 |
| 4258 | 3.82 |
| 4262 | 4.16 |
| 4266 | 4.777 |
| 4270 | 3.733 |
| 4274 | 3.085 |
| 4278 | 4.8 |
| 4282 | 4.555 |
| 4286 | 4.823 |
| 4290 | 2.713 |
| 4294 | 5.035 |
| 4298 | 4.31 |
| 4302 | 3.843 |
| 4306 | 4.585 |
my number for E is 4274 AA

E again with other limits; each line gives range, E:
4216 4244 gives 4242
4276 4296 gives 4290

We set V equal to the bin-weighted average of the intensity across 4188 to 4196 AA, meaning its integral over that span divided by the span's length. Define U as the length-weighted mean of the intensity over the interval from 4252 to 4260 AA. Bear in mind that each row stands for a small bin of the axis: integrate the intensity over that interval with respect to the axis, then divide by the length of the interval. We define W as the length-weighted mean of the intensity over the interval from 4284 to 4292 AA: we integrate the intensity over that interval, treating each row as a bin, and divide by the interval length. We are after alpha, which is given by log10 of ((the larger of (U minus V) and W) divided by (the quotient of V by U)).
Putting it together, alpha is 0.38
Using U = 3.3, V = 5.1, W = 3.8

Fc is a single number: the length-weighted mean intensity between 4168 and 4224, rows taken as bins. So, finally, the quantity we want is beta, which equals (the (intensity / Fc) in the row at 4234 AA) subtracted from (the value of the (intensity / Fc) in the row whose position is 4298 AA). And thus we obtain 0.34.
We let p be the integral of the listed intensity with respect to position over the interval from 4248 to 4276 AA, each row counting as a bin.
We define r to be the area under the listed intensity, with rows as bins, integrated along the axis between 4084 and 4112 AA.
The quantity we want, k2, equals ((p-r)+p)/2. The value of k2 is 44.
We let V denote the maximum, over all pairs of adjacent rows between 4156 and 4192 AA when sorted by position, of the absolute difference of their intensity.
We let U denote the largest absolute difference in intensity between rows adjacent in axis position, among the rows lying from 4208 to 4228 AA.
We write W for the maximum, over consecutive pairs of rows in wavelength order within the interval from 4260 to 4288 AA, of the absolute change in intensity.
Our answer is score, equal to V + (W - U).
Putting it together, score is 1.4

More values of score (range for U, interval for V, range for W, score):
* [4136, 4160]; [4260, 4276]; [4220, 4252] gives 1.4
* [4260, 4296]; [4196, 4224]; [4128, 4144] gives -0.4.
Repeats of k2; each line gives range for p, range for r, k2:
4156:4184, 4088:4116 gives 81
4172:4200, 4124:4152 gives 70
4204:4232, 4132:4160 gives 22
